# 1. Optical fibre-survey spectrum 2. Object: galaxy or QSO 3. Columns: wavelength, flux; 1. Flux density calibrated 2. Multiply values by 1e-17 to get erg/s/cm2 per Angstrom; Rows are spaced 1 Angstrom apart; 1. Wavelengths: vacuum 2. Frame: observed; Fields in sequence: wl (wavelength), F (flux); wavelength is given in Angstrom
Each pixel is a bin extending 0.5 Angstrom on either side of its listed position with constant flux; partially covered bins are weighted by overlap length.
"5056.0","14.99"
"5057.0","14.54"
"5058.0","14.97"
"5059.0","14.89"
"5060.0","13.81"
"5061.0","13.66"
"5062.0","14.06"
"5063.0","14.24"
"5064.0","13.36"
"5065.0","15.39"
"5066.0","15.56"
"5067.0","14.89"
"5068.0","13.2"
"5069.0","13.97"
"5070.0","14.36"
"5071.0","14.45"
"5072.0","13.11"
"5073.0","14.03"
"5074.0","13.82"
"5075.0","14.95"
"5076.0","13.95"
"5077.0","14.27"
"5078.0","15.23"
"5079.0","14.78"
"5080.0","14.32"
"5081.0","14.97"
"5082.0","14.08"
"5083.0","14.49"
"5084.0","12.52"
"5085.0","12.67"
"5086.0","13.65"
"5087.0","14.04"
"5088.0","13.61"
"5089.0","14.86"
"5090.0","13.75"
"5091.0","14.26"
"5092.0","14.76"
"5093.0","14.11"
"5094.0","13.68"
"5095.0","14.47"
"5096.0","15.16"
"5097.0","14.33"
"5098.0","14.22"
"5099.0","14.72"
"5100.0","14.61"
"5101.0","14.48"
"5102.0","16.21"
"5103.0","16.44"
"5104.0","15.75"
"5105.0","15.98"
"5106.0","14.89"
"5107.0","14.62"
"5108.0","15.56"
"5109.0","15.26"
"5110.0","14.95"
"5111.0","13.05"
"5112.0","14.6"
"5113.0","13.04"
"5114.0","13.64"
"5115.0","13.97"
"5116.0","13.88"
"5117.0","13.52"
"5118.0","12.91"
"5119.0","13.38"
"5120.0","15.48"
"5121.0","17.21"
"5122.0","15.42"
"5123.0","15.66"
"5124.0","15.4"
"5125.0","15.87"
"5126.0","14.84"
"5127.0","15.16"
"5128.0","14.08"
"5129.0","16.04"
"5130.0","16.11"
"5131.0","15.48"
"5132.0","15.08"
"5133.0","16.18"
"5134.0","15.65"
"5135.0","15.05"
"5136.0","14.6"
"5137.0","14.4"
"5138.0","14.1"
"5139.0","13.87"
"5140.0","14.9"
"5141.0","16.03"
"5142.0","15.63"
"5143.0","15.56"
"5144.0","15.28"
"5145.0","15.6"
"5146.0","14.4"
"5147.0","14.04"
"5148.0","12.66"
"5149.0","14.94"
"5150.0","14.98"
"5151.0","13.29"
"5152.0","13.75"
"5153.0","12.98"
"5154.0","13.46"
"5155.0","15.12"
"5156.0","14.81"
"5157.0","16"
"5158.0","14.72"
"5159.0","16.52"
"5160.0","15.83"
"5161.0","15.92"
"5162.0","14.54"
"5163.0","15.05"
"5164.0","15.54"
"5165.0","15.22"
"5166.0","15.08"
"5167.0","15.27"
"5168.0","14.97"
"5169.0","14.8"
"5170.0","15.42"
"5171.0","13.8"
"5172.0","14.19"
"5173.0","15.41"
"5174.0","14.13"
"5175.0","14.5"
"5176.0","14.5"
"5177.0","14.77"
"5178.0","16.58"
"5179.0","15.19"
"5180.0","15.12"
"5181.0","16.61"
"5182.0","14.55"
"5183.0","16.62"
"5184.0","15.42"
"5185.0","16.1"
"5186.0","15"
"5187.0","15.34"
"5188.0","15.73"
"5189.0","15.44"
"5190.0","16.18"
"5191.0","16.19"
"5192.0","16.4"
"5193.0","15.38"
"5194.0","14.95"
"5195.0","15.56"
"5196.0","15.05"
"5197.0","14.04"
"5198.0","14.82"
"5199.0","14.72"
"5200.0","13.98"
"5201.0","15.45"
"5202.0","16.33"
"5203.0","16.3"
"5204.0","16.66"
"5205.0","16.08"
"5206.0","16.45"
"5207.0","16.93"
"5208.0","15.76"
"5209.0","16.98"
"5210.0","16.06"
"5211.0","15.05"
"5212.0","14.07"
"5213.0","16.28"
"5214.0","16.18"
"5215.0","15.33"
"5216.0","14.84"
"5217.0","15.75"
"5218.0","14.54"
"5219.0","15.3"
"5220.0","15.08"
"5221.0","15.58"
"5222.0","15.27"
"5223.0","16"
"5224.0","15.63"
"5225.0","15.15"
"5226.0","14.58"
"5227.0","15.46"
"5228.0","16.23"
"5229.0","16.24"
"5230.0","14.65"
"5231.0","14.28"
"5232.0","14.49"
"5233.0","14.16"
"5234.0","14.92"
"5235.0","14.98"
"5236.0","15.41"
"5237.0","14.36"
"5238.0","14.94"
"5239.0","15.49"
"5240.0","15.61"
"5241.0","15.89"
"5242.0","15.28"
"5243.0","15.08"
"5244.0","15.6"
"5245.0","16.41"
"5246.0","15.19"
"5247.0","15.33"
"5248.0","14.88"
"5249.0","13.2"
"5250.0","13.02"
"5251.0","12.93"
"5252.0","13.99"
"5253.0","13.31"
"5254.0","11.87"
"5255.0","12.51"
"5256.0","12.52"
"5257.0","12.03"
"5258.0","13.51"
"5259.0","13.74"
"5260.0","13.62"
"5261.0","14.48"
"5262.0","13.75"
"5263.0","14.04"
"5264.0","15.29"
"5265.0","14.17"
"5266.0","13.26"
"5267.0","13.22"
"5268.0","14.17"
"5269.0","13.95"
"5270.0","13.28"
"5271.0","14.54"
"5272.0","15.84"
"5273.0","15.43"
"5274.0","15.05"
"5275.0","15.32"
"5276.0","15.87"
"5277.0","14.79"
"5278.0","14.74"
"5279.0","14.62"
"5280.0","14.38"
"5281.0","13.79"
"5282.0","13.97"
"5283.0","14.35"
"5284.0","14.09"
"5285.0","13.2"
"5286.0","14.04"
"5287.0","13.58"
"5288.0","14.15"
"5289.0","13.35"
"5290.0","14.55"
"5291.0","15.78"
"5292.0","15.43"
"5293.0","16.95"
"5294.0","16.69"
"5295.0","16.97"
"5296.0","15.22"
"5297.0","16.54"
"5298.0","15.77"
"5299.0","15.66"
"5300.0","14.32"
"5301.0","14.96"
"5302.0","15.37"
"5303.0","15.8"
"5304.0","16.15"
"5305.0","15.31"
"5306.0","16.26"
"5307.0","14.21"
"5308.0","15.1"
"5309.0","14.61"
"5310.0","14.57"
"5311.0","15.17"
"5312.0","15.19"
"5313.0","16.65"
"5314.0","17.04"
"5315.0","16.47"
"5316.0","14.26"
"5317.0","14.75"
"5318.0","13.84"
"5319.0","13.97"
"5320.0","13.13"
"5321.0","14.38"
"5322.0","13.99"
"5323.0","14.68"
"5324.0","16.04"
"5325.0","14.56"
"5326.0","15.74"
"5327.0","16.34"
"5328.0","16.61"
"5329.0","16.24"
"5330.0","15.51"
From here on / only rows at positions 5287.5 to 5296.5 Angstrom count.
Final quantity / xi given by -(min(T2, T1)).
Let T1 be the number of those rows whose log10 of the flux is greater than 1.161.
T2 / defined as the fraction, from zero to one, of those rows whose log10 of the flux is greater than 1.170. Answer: -0.67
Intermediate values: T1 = 7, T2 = 0.67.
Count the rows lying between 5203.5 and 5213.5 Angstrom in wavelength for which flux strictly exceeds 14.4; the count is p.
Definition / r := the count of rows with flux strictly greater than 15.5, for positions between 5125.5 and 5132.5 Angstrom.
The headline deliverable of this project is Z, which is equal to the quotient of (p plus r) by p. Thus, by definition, 1.22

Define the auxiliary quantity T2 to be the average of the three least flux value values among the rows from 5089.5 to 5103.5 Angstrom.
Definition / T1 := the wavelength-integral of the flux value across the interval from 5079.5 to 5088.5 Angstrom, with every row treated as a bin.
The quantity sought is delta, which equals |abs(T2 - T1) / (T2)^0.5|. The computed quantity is 30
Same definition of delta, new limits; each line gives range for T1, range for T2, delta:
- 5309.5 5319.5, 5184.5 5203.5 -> 36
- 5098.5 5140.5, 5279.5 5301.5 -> 168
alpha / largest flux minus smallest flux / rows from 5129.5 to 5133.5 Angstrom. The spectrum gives 1.1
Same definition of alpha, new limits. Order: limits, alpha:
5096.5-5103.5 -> 2.2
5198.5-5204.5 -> 2.7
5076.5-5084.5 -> 2.7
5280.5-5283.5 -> 0.6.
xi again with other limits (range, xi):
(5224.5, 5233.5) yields -0.44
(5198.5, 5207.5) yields -0.78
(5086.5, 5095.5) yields -0.11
